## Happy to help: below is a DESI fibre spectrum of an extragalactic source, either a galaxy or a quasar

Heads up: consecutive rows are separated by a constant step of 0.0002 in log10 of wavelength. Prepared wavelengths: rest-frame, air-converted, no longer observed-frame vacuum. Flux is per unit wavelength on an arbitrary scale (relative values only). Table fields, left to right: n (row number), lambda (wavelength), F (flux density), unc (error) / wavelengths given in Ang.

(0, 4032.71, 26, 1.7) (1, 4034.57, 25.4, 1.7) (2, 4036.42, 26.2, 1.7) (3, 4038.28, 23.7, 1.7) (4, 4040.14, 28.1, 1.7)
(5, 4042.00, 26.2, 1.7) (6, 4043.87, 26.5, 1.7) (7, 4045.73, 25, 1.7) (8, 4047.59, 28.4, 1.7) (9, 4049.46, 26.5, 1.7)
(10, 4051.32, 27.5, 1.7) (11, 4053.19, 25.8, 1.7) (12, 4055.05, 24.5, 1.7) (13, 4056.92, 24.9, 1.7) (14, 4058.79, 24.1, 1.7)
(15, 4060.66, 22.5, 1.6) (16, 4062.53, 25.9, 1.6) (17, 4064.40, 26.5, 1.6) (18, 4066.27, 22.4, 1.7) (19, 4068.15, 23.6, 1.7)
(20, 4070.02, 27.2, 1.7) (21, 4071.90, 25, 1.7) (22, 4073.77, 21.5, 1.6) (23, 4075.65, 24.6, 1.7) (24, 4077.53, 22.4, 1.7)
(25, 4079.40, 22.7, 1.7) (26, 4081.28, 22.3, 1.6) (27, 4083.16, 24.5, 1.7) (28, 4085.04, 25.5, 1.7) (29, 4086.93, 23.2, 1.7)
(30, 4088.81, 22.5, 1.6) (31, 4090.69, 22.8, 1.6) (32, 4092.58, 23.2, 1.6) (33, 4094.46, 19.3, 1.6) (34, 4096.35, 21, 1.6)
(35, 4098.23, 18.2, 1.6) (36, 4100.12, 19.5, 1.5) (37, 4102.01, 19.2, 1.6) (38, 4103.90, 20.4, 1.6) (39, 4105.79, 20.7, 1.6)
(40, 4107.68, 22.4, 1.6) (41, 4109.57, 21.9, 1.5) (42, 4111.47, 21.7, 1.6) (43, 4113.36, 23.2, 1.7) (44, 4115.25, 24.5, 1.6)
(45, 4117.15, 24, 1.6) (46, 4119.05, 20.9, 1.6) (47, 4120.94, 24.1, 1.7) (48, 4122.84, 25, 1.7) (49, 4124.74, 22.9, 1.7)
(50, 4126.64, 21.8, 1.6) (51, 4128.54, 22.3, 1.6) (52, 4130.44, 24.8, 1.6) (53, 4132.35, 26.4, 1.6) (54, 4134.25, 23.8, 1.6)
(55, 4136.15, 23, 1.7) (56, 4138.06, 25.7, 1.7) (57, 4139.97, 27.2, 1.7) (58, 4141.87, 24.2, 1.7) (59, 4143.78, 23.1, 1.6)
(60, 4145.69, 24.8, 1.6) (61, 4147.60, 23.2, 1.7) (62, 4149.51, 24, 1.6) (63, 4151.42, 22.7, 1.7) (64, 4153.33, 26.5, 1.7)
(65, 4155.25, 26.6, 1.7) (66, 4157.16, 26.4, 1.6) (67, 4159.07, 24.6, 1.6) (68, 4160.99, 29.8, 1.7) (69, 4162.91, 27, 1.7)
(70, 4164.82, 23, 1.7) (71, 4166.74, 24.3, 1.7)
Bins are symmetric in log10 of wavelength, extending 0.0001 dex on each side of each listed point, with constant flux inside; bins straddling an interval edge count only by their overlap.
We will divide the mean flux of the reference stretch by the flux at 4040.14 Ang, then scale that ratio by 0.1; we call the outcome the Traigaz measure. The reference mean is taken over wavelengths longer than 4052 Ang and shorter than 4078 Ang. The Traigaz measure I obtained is 0.087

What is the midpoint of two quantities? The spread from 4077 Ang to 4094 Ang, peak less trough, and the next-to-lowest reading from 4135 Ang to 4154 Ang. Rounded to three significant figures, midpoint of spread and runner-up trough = 13.1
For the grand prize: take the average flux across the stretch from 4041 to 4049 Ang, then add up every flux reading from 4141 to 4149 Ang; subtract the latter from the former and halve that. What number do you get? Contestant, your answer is -34.4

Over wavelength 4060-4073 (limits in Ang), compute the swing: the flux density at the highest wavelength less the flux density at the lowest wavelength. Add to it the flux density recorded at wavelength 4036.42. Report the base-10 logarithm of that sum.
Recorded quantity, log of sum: 1.46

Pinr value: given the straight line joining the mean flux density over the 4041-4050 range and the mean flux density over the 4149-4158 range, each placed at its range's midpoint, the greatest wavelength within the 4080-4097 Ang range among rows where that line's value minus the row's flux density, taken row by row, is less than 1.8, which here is 4085.04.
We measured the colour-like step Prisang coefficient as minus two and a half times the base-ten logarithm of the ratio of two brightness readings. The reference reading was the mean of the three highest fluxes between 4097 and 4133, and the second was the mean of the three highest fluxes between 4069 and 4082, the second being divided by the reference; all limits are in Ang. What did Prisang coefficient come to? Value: -0.01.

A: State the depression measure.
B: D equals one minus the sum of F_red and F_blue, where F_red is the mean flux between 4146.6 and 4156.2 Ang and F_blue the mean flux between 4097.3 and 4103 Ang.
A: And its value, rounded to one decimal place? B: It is -42.6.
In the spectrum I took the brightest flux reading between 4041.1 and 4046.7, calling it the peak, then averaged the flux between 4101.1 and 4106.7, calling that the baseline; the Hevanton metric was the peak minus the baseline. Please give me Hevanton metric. 6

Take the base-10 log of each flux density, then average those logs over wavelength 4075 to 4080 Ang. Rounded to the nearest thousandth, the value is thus 1.366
